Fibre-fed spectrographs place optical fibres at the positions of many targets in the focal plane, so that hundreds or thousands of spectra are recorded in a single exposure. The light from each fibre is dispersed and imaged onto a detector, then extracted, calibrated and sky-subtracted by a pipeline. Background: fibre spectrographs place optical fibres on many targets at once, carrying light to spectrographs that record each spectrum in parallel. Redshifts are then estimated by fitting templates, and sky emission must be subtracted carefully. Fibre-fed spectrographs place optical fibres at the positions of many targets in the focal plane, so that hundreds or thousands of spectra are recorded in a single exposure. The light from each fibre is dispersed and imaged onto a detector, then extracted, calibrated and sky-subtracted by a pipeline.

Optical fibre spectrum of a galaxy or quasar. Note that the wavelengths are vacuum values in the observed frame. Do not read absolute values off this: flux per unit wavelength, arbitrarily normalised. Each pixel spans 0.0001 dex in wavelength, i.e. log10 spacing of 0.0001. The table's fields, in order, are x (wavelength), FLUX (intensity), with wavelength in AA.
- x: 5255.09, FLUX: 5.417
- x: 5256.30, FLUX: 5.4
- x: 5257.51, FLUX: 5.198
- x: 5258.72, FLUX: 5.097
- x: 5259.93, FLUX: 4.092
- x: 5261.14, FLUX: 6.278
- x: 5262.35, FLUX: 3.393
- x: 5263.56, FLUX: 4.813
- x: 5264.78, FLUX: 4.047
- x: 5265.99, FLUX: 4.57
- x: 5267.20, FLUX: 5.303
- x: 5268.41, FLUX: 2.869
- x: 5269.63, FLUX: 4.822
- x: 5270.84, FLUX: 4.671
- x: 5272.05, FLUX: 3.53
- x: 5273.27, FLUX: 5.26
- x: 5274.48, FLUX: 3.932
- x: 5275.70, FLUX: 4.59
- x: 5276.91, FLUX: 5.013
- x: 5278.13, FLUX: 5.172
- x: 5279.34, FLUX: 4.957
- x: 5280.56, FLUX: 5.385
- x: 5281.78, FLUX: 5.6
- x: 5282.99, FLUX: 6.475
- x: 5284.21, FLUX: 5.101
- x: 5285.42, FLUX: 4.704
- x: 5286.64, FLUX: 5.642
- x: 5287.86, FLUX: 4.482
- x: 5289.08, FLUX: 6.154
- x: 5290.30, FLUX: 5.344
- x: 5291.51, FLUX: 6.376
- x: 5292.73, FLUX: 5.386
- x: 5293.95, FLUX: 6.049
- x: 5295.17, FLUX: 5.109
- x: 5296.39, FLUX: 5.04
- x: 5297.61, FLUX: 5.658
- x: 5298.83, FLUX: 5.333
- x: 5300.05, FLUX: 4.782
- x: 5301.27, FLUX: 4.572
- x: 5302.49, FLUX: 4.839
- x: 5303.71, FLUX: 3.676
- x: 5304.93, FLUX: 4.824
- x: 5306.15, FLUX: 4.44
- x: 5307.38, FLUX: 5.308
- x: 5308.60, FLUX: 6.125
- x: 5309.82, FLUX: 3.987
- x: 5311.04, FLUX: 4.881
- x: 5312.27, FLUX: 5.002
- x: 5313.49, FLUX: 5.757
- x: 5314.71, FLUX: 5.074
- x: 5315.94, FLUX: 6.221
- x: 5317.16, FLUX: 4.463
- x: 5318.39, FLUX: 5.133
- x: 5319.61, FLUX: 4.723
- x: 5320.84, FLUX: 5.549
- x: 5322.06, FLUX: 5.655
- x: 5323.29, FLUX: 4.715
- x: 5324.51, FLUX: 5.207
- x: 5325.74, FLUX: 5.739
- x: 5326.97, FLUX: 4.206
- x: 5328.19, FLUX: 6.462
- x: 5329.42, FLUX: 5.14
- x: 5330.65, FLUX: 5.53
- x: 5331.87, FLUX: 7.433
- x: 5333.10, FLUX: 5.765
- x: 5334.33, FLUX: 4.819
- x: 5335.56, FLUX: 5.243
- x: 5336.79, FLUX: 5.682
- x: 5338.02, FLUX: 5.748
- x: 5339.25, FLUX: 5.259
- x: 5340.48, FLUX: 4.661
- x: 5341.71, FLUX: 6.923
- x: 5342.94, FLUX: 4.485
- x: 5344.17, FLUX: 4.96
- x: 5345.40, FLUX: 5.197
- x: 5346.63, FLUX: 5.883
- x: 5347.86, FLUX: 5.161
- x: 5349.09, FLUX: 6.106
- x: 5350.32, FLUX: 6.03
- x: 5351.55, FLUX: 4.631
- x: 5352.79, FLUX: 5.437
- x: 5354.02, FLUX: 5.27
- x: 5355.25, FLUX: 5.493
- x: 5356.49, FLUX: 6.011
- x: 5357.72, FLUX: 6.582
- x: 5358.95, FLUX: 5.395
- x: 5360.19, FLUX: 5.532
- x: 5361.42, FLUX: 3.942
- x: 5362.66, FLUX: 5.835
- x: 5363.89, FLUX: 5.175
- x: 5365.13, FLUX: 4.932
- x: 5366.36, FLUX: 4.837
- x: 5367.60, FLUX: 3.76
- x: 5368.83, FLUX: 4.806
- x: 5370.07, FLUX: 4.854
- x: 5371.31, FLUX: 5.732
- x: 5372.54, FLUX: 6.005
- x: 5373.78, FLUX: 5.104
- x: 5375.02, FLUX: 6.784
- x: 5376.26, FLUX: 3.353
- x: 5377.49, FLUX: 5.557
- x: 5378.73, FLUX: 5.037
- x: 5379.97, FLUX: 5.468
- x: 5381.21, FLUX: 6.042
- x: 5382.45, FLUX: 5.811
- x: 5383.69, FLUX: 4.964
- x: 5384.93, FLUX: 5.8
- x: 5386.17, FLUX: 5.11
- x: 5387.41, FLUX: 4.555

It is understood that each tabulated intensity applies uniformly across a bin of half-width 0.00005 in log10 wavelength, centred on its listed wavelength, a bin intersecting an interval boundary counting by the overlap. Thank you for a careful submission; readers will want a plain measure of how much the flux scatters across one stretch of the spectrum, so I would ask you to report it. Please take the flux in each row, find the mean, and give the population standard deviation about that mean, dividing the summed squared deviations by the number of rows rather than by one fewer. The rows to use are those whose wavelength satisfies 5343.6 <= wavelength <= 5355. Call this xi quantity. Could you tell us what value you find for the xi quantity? 0.47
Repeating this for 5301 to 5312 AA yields 0.67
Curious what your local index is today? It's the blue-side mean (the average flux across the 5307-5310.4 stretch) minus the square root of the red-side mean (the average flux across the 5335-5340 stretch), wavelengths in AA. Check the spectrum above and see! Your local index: 2.8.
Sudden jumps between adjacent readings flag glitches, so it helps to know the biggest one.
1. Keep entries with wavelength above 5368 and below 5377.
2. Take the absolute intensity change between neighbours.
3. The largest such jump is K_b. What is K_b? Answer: 3.4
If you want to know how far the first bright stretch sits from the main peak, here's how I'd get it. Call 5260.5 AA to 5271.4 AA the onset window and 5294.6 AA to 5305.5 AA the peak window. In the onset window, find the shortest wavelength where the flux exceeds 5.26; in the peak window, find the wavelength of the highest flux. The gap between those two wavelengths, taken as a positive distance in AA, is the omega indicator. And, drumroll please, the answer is 36.5 AA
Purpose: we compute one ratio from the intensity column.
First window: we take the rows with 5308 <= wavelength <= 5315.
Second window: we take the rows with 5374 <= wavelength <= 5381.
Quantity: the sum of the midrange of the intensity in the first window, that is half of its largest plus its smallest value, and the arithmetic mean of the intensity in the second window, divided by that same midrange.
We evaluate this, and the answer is 2.04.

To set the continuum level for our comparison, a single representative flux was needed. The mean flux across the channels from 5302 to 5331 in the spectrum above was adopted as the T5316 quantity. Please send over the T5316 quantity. 5.11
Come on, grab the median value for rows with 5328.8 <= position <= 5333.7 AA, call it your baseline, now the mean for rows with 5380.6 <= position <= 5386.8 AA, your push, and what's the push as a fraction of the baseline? 0.98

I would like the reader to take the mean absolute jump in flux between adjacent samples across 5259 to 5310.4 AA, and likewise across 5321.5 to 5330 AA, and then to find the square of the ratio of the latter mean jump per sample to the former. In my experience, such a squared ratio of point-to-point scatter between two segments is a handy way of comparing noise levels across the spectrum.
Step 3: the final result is 1.56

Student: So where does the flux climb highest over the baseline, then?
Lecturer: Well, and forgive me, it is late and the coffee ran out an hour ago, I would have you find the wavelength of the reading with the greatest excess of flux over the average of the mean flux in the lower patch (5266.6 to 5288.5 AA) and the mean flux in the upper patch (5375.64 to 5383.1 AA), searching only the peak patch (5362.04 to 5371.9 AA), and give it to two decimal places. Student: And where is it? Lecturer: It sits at 5362.66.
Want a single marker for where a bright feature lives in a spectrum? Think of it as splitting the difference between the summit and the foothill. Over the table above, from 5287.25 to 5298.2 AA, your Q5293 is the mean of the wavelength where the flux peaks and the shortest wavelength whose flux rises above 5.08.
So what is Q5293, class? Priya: 5290.3 AA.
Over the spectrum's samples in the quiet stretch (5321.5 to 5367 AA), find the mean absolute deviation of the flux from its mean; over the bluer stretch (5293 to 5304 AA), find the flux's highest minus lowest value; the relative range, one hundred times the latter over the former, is 438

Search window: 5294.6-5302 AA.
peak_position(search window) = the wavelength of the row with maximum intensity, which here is 5297.61 AA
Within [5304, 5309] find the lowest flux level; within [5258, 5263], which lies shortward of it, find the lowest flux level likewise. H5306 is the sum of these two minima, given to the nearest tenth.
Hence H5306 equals 7.8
